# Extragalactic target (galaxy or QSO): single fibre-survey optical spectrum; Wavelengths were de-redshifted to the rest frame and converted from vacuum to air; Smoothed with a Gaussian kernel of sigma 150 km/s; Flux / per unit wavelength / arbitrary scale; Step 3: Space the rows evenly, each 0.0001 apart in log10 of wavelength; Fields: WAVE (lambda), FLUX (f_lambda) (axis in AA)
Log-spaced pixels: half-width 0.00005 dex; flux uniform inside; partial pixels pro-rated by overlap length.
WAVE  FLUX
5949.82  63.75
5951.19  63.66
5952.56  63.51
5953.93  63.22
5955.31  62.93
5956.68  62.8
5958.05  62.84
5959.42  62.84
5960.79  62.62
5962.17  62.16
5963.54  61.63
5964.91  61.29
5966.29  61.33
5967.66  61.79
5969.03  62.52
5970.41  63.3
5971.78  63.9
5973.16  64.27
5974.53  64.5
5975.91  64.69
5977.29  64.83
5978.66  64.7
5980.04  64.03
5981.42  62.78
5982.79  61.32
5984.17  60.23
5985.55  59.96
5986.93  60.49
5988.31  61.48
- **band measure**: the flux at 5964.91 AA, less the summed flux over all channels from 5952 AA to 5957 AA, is -191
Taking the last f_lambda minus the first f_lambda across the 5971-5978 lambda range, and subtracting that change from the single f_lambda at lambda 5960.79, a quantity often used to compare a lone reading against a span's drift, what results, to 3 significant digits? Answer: 61.7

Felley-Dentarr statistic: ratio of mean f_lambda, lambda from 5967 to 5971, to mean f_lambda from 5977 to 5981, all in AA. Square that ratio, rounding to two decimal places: 0.94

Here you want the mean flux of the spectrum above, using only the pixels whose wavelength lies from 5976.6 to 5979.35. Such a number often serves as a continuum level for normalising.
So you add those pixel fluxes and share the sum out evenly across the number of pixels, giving 64.8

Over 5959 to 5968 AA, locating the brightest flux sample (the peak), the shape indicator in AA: 5959.42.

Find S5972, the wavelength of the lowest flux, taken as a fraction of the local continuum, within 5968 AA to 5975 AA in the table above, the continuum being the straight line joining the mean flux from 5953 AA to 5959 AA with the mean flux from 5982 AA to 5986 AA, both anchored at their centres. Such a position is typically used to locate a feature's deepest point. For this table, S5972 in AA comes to 5969.03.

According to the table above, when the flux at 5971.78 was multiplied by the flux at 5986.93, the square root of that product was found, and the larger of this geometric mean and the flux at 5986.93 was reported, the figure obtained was 62.2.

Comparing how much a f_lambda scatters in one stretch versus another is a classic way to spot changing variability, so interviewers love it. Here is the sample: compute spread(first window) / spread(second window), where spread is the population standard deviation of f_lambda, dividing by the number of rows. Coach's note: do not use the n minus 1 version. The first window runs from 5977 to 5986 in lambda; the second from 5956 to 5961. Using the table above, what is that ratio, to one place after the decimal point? 21.1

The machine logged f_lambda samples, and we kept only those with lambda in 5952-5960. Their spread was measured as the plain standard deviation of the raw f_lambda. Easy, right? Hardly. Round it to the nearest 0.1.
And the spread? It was 0.3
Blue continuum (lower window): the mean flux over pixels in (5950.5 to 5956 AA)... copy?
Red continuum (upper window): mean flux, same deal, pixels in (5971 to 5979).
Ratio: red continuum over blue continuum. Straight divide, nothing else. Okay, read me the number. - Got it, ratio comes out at 1.02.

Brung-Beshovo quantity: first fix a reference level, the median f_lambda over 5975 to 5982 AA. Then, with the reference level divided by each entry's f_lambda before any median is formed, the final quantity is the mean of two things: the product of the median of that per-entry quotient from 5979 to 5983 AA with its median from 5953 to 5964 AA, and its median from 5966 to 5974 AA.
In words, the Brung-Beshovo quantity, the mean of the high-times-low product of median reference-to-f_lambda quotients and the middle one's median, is 1.04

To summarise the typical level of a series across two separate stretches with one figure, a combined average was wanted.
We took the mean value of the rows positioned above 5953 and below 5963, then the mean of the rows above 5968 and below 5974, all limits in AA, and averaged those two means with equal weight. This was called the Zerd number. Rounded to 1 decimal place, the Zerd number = 63.1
